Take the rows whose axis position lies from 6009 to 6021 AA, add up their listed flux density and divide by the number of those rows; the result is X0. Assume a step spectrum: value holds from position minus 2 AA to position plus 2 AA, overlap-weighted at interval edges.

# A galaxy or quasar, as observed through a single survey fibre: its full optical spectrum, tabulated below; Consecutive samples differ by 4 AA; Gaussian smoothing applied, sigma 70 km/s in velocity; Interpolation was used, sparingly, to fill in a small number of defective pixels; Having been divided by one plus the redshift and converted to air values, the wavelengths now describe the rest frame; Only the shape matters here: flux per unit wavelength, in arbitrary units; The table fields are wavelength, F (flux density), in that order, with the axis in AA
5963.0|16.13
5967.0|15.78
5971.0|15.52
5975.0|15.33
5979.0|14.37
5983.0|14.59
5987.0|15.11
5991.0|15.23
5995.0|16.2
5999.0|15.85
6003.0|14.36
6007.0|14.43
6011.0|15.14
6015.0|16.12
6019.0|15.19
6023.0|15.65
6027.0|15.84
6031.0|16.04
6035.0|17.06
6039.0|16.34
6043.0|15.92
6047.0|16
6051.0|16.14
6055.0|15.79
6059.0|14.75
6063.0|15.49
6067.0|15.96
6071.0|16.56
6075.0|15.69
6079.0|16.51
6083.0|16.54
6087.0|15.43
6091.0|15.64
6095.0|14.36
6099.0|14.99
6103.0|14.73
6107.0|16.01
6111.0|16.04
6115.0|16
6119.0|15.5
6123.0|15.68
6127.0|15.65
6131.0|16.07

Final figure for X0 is 15.5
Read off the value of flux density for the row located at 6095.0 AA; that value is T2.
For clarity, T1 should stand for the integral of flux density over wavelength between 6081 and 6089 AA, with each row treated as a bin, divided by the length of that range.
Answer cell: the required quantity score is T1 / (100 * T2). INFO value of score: 0.0111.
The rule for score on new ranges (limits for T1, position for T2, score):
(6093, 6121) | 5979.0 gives 0.0107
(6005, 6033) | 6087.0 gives 0.0100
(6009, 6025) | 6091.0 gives 0.0099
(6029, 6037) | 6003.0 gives 0.0115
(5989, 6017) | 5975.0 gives 0.0100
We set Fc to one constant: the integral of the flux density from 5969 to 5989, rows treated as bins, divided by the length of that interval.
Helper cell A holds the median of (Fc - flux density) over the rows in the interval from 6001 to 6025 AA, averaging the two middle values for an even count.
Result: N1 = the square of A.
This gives 0.0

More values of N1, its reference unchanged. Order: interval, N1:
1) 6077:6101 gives 0.3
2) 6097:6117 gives 1.0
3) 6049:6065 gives 0.4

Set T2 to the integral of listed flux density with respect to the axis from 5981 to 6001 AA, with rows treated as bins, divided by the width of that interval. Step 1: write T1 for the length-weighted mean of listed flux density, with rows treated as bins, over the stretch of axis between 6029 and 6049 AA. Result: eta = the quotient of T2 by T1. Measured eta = 0.95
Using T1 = 16.3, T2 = 15.4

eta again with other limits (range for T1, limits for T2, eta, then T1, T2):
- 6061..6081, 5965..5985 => 0.94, 16.0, 15.1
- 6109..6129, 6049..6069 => 0.99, 15.8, 15.6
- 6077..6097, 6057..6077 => 1.00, 15.7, 15.7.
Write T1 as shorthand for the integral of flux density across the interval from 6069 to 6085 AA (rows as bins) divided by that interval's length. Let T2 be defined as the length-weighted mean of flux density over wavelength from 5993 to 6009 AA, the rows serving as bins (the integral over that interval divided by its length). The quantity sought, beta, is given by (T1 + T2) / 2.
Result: 15.8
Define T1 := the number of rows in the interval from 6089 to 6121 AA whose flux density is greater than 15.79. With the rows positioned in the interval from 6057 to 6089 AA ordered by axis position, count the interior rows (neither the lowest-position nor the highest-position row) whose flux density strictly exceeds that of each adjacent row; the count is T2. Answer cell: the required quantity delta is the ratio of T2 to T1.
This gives 0.67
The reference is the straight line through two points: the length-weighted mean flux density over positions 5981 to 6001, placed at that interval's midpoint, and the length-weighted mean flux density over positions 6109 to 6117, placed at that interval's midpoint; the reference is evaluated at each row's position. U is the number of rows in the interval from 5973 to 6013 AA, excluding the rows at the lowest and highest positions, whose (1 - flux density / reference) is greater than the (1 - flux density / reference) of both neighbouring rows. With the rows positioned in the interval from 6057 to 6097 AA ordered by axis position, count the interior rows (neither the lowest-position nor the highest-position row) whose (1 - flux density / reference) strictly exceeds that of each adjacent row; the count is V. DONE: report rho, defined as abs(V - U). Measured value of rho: 0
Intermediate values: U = 2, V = 2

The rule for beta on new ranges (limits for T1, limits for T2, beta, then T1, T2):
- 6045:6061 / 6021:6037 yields 15.9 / 15.7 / 16.1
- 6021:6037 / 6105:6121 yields 16.0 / 16.1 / 15.9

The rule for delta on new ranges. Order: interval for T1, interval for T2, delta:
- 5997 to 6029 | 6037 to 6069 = 0.33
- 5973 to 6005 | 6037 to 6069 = 0.50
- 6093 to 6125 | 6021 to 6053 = 0.33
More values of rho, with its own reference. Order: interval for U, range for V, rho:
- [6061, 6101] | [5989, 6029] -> 1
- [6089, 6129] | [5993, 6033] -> 1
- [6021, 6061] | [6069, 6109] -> 3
